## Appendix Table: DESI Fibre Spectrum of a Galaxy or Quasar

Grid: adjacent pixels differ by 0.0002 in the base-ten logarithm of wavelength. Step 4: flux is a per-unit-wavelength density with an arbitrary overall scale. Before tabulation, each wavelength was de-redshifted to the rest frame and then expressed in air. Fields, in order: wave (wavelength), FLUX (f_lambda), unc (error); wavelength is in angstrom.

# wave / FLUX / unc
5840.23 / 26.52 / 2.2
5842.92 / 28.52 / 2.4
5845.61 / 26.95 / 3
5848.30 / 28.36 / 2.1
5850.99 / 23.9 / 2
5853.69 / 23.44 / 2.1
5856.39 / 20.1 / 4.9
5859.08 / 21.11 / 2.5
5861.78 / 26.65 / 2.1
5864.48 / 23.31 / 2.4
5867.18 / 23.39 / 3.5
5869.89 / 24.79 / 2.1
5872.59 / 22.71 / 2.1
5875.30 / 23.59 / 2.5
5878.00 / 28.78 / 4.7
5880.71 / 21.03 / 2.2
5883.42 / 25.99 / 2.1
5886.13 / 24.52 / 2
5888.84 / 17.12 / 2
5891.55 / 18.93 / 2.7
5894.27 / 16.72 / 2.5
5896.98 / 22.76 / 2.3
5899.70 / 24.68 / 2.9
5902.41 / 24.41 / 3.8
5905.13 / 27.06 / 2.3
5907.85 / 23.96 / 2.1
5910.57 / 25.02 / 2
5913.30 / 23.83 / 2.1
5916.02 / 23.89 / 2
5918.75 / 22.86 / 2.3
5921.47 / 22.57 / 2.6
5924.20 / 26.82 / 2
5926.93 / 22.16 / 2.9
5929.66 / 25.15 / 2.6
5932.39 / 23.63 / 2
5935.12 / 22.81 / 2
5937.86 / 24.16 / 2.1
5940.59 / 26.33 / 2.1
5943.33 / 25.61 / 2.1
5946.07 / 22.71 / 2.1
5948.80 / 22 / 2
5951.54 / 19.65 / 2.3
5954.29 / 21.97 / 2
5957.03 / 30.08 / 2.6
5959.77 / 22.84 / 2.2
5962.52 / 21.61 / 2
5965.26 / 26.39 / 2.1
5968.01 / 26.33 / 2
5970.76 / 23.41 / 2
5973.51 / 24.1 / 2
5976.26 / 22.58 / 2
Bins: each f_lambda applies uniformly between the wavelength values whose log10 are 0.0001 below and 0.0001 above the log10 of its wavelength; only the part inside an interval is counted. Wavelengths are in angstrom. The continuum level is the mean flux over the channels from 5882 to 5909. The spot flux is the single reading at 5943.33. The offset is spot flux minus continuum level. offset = 3.0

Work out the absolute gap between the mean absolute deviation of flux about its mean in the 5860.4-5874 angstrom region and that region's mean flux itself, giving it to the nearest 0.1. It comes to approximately 22.9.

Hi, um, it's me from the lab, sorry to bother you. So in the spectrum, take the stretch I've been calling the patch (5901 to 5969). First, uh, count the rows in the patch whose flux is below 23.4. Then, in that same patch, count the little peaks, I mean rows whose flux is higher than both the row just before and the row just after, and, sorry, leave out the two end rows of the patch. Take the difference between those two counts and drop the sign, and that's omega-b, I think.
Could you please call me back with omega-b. 2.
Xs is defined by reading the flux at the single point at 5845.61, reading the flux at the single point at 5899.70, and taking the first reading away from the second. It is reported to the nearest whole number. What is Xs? -2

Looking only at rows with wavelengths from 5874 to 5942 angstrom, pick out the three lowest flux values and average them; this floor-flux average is 17.6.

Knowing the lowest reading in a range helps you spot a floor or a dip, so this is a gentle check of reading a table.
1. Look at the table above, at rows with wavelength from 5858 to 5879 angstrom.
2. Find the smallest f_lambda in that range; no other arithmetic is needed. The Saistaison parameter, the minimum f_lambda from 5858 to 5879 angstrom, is 21.11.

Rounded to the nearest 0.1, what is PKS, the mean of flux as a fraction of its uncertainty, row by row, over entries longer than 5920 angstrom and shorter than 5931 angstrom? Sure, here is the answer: 9.9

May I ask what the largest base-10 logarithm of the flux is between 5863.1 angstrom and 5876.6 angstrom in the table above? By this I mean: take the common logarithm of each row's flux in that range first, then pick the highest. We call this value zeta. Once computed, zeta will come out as 1.39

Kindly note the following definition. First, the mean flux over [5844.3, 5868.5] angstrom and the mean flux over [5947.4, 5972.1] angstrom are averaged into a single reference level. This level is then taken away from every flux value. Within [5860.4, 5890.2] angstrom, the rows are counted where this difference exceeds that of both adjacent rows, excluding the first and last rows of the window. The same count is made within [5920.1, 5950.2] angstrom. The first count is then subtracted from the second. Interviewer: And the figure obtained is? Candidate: 0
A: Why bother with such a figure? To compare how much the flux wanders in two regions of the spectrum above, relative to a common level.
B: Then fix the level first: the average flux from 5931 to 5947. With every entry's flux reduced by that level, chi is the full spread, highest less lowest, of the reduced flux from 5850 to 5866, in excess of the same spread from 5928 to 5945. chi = 3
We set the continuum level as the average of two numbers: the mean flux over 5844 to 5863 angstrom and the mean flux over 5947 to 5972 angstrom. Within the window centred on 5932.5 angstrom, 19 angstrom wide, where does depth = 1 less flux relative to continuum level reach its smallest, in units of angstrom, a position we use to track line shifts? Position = 5924.20 angstrom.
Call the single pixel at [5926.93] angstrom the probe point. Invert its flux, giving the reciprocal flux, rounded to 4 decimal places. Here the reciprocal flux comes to 0.0451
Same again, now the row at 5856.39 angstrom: 0.0498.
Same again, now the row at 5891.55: 0.0528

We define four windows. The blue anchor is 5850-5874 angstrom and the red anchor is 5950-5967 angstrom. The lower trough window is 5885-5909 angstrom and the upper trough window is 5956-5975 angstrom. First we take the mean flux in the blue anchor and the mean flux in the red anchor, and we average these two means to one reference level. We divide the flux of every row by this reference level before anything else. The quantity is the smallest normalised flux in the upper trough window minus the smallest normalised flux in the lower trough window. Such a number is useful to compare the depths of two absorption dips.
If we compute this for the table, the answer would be 0.21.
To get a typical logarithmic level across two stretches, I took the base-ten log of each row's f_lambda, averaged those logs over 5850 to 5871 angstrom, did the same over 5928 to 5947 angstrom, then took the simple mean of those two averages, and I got 1.376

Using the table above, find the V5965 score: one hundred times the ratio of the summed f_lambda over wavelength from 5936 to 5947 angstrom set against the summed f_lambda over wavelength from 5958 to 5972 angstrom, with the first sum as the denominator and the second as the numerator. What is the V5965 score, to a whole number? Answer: 122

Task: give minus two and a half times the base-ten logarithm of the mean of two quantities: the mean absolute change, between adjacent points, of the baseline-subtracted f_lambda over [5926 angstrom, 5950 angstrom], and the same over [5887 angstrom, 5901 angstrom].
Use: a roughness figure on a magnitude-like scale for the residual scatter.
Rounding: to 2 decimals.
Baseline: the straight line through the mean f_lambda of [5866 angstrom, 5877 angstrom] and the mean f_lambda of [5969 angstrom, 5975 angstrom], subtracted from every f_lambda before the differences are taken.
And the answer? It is -0.91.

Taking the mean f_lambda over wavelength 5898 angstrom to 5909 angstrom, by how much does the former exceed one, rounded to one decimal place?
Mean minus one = 24.0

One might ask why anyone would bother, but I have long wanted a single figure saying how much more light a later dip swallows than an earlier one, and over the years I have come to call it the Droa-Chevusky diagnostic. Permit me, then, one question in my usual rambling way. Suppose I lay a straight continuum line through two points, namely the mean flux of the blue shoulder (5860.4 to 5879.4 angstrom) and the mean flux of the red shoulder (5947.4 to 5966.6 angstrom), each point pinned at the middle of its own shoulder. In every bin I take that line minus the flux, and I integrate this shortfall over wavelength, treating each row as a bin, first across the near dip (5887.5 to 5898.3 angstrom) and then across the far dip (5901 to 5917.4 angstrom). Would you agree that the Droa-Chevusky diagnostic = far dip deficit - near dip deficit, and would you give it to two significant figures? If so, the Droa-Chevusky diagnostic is -68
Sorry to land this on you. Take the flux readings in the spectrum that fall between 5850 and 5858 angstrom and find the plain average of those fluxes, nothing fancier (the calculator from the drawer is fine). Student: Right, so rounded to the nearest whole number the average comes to 22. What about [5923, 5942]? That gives 24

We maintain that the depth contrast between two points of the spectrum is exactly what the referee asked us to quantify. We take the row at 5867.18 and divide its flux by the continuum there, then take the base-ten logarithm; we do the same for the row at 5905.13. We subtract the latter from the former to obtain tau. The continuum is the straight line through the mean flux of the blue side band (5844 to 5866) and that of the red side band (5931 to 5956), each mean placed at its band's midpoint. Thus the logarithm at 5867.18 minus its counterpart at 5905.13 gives -0.071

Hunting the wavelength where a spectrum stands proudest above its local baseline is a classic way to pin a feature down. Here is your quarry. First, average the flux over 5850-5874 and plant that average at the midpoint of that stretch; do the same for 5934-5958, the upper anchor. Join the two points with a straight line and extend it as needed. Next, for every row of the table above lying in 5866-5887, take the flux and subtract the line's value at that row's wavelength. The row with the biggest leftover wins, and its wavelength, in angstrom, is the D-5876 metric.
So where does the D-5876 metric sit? 5878.00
